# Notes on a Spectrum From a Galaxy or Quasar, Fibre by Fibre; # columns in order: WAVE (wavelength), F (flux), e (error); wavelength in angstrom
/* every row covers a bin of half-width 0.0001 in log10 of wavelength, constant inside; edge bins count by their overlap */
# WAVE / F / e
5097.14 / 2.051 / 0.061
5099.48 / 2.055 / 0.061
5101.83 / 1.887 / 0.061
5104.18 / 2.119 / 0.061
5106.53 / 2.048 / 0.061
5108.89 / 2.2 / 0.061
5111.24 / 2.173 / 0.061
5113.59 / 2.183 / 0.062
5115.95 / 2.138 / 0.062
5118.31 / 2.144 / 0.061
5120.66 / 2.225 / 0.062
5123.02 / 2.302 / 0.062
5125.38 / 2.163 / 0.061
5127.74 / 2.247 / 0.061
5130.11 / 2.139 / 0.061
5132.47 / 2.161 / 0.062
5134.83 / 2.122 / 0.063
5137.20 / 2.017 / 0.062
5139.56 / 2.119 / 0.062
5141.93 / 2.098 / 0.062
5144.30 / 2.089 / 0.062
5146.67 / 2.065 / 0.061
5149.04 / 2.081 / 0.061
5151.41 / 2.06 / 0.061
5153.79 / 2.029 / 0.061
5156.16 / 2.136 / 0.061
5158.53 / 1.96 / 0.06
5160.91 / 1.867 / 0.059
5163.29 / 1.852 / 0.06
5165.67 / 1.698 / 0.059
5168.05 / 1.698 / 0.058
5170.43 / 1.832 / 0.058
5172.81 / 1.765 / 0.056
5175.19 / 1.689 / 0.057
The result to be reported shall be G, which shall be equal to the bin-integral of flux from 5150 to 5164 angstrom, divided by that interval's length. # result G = 1.99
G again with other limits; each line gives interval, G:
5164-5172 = 1.75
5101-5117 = 2.11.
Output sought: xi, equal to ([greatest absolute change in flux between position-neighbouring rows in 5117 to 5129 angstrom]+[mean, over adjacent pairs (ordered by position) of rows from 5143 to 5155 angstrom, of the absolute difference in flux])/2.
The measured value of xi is 0.081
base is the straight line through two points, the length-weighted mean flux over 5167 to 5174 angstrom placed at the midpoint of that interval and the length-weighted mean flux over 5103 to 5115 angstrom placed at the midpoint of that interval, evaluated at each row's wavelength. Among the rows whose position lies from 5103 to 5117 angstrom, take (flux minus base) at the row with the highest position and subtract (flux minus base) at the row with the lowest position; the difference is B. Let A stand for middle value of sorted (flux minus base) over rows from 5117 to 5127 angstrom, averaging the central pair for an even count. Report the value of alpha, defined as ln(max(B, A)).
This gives -1.99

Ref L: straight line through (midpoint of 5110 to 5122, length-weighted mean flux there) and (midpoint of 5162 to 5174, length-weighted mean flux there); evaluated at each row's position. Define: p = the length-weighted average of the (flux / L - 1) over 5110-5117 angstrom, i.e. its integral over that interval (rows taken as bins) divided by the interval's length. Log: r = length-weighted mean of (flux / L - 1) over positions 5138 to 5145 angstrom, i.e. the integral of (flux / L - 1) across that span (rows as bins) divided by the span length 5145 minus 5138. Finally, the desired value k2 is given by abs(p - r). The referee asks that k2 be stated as 0.075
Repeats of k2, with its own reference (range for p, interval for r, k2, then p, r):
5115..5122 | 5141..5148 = 0.059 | 0.01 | 0.07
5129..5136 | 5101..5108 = 0.149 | 0.05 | -0.10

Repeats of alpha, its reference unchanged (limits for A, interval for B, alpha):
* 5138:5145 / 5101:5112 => -1.07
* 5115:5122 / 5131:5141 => -2.86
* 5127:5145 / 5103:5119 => -1.84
